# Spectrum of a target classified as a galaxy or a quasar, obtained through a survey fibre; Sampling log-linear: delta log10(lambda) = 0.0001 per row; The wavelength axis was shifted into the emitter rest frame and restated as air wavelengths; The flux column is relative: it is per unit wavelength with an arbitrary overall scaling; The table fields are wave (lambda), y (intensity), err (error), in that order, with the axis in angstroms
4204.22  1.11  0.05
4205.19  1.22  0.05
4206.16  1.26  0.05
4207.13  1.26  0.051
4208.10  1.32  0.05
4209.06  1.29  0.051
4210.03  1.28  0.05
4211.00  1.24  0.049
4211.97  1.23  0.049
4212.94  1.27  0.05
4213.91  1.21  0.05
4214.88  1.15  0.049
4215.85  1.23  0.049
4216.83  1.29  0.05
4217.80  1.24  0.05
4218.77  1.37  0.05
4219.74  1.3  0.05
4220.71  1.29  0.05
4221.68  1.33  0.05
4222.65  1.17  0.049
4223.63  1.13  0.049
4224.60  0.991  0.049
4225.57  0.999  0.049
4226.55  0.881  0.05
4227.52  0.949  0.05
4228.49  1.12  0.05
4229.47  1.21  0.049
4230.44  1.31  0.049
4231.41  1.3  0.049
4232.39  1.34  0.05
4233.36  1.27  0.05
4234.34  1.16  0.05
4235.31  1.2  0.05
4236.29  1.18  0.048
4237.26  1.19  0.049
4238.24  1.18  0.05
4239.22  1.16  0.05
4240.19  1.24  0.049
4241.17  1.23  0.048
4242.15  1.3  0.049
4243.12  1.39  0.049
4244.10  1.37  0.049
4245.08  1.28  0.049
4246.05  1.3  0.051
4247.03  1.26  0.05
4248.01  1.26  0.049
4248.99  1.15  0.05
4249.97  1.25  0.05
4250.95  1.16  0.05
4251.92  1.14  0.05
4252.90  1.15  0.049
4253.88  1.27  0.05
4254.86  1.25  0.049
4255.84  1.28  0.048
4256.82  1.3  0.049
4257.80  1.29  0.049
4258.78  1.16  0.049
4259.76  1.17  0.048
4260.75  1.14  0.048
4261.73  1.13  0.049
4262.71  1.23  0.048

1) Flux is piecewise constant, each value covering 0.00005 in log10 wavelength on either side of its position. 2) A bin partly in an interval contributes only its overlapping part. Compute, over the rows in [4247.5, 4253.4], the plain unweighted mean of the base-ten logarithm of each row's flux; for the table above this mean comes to 0.073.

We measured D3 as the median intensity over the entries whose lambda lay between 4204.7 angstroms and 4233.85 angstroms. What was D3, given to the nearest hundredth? 1.25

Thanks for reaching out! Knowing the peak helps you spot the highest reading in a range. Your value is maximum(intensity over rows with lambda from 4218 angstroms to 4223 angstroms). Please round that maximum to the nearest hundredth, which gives 1.37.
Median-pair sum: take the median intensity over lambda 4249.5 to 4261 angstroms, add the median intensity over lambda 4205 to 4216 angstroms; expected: 2.46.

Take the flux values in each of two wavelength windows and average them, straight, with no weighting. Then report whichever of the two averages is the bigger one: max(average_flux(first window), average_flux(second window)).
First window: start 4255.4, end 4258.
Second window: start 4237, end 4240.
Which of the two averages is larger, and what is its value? 1.290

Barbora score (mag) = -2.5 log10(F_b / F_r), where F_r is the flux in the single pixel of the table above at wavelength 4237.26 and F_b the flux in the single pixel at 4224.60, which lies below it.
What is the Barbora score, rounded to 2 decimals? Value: 0.20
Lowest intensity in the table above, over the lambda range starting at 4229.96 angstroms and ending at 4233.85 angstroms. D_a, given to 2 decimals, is 1.27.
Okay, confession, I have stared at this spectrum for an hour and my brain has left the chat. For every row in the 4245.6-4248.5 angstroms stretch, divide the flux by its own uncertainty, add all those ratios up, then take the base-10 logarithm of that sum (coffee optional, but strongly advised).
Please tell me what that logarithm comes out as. 1.88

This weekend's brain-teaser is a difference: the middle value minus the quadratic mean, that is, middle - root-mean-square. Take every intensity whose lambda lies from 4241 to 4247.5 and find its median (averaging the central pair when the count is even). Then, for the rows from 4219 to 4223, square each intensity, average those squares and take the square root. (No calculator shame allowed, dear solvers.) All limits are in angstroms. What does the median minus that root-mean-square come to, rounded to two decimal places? 0.03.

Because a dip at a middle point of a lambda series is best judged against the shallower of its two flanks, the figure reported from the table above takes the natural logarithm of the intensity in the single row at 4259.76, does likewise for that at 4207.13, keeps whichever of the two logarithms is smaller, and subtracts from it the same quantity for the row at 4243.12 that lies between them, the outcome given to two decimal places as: -0.17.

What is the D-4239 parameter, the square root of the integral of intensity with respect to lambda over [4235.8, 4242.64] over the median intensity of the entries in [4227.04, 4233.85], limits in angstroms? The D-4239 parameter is 2.55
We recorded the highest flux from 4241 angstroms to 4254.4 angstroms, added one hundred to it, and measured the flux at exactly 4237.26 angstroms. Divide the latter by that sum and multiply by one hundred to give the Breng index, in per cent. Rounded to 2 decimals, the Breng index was 1.17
